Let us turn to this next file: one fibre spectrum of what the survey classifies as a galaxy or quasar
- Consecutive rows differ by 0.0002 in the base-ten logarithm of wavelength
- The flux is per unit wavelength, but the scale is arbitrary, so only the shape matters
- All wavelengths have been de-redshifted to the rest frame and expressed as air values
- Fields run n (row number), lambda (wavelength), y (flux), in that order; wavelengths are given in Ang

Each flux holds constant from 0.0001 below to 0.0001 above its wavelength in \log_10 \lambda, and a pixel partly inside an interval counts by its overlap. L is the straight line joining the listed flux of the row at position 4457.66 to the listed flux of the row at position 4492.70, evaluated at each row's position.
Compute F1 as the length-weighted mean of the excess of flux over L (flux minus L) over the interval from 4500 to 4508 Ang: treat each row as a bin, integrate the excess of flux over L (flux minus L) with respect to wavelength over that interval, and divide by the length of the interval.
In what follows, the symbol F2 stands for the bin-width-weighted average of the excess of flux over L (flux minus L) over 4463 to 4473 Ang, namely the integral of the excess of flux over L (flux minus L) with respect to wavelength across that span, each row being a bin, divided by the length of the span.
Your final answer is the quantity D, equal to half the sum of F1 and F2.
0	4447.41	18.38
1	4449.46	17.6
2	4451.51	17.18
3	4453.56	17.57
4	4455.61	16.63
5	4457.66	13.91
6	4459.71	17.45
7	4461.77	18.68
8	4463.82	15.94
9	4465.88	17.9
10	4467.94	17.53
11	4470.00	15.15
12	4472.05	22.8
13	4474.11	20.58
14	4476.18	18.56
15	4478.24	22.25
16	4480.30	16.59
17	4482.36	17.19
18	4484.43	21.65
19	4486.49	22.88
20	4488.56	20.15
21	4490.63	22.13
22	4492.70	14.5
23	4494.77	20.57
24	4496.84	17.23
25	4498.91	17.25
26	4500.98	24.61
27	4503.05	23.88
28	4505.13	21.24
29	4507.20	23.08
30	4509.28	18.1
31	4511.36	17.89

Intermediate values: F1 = 8.5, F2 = 4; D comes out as 6.1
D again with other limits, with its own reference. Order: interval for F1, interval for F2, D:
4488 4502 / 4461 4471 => 3.9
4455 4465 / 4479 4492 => 4.1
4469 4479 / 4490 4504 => 5.5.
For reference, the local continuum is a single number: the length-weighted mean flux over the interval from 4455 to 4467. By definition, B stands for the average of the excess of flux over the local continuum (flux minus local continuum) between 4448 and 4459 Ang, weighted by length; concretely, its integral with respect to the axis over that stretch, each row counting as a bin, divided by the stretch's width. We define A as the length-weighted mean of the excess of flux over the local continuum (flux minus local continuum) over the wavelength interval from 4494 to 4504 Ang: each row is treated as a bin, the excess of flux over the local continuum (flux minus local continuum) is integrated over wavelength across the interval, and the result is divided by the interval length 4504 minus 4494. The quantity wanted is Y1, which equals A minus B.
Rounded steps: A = 3.9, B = -0.1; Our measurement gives 4.0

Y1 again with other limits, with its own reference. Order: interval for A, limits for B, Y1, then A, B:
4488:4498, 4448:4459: 2.2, 2.1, -0.1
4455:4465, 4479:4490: -3.3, -0.2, 3.1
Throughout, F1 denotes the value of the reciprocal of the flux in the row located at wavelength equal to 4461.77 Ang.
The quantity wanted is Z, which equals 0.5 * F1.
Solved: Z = 0.0268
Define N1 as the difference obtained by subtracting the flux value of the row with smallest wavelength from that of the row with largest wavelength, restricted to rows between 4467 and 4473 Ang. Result 5.3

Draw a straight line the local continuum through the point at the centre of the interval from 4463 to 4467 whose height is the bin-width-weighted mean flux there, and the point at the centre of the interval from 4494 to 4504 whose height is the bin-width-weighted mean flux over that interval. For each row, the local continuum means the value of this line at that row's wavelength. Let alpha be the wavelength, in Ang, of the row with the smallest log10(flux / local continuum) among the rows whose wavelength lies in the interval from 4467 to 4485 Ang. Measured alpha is 4470.00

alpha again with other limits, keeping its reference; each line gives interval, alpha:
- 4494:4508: 4498.91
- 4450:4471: 4457.66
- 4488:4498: 4492.70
